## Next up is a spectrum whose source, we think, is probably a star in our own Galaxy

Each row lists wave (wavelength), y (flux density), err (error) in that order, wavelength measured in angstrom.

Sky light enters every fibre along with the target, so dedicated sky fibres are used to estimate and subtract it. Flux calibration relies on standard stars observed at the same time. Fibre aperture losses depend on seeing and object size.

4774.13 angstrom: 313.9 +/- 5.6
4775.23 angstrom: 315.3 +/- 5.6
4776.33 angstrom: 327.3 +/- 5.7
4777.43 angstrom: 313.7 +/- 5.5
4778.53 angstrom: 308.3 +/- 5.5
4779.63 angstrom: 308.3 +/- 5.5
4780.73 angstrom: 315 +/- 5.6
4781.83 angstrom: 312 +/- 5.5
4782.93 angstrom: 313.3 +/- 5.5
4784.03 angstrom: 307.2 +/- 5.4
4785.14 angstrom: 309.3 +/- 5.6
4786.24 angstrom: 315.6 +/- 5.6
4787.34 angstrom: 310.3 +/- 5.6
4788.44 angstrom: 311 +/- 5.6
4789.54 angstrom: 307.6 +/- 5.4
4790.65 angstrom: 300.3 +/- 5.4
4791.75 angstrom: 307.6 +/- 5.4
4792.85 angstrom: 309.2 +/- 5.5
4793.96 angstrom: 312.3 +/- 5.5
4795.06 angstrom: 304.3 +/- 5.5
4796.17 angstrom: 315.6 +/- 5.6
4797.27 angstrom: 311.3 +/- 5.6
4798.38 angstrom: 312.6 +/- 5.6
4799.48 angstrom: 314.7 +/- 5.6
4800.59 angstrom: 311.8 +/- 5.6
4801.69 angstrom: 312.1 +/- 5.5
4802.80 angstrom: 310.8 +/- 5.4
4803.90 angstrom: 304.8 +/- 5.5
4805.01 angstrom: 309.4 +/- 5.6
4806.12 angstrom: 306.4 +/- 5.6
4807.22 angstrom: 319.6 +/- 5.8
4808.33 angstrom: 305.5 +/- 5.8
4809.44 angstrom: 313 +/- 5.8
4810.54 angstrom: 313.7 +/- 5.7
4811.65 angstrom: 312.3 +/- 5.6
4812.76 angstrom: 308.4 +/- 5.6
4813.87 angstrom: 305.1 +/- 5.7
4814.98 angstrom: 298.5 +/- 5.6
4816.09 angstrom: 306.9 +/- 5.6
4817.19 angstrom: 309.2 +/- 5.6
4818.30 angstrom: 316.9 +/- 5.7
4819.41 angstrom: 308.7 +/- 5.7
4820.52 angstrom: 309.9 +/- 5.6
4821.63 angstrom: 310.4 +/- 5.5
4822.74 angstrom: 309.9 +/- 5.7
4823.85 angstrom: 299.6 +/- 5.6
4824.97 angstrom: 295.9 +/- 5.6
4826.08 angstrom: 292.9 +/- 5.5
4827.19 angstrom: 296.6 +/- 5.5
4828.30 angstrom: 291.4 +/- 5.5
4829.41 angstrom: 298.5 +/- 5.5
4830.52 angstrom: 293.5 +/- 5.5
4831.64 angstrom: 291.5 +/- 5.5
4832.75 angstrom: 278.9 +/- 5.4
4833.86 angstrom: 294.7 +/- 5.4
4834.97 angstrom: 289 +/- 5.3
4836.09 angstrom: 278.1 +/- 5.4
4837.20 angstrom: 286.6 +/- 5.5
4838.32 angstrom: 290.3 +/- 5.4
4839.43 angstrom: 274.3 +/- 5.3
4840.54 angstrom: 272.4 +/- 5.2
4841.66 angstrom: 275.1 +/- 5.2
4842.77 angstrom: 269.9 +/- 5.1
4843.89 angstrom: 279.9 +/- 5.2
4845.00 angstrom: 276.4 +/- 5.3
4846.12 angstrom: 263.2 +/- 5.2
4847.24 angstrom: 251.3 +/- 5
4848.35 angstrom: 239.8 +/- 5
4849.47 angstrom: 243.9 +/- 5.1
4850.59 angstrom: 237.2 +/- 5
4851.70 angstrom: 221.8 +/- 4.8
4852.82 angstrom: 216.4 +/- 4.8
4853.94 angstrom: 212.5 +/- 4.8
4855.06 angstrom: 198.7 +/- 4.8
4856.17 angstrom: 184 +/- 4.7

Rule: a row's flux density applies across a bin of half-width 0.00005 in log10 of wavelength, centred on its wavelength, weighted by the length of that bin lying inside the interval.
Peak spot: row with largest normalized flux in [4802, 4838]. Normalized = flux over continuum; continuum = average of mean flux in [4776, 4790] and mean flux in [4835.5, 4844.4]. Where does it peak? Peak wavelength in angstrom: 4807.22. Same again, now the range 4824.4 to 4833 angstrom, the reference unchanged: 4829.41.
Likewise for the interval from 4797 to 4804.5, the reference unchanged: 4799.48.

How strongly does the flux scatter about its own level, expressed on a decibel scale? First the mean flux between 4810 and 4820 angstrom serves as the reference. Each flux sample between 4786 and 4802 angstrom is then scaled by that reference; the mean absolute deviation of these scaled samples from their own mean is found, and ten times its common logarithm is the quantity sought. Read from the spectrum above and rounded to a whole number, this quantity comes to -20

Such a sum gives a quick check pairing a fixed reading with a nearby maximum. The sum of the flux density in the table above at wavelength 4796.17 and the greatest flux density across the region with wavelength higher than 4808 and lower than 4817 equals 629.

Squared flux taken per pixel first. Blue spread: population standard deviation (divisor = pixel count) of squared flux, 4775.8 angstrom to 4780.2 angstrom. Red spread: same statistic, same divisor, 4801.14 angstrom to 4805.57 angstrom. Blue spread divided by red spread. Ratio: 2.91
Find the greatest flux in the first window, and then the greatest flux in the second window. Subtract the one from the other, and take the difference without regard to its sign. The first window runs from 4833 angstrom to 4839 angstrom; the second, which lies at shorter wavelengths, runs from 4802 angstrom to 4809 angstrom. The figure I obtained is 25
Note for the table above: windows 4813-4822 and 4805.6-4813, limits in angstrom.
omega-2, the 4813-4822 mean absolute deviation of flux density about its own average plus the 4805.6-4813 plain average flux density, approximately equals 315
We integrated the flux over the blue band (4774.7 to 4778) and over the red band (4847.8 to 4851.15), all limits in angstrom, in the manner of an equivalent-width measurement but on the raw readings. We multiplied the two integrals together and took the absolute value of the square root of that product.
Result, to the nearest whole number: 920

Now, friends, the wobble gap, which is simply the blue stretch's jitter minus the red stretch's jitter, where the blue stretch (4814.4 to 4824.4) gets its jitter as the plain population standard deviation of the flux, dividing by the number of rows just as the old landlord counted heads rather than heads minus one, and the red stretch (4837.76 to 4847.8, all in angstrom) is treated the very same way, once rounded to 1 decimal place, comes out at -4.9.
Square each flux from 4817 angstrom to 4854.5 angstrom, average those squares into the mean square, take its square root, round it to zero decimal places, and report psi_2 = 280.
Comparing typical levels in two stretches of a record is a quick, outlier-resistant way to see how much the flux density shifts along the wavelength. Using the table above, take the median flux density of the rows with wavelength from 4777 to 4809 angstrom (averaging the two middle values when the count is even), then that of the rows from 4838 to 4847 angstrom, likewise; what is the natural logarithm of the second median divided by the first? -0.12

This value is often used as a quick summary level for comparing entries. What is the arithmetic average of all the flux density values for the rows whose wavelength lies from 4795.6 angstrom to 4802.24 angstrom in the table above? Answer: 313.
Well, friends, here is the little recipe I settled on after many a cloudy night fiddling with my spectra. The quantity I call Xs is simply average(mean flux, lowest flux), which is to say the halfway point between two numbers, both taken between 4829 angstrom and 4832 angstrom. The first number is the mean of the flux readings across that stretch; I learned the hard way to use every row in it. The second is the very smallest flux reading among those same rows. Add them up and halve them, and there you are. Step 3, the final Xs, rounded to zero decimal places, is 293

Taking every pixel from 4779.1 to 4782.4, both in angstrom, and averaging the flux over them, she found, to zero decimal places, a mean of 312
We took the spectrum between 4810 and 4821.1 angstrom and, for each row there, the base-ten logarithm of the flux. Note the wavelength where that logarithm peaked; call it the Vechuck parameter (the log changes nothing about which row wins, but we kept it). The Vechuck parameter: 4818.30 angstrom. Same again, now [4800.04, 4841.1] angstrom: 4807.22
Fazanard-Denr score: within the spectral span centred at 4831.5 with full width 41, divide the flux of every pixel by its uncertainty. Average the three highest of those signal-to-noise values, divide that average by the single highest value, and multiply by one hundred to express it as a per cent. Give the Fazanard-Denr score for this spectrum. 99.1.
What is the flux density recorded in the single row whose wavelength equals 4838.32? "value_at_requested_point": 290.3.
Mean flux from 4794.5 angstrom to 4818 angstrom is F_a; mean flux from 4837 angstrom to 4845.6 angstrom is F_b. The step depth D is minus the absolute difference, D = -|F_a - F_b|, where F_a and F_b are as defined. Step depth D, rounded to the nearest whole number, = -32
